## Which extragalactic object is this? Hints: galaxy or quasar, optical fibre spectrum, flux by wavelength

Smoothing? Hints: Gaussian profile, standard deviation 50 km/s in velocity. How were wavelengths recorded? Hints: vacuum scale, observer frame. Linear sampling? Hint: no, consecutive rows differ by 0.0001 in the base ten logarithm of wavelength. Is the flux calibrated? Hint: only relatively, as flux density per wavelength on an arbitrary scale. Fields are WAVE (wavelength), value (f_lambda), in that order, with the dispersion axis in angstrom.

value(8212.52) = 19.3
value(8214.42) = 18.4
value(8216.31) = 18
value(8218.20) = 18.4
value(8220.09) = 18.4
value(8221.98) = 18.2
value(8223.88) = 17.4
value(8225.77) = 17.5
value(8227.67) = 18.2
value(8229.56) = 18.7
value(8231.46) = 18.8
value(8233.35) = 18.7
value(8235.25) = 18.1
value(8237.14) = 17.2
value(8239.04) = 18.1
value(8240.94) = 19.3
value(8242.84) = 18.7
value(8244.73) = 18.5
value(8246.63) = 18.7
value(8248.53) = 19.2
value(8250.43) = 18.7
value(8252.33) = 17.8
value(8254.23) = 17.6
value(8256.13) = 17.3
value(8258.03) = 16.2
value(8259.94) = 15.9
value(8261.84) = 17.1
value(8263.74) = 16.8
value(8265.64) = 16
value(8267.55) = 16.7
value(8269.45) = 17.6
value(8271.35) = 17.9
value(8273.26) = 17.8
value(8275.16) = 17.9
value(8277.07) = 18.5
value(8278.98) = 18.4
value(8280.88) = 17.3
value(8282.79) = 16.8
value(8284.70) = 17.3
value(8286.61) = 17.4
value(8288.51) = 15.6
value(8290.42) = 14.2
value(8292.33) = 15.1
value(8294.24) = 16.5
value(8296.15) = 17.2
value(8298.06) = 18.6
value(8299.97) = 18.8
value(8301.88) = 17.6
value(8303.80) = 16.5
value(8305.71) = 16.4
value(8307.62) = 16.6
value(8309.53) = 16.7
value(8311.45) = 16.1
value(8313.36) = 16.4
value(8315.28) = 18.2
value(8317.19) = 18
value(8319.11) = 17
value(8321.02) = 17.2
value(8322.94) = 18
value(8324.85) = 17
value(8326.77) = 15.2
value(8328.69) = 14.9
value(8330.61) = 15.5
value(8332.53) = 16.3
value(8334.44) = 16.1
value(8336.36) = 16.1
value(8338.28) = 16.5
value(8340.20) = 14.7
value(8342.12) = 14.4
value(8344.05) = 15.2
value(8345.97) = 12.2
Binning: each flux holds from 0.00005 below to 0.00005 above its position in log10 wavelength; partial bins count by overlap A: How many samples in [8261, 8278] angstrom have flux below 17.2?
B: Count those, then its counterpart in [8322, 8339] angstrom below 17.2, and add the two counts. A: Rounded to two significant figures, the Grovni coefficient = 12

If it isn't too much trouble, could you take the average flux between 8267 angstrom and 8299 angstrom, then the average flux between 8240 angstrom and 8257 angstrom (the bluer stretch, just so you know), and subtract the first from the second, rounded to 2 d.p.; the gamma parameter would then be 1.32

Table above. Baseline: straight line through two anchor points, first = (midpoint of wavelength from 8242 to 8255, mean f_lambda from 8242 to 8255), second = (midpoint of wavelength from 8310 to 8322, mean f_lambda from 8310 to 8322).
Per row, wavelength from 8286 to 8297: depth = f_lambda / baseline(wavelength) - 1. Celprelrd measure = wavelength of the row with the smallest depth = 8290.42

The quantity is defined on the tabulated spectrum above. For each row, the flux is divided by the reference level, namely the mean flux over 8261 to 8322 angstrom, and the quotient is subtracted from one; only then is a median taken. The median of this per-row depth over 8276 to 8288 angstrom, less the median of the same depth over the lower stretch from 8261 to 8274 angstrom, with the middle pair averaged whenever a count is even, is -0.01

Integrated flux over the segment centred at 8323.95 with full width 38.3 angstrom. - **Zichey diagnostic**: 627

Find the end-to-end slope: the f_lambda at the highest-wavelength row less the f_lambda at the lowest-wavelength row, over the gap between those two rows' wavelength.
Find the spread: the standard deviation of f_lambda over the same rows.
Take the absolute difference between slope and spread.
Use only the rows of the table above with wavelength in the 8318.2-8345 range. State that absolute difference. 1.1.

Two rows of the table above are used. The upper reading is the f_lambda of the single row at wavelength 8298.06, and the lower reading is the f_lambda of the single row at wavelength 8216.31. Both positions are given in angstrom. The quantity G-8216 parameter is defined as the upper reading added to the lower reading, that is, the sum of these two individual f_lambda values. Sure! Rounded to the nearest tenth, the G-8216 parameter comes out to 36.6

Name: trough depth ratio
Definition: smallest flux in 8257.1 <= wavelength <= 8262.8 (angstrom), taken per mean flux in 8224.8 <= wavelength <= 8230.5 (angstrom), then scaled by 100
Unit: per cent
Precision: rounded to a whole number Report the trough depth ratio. 88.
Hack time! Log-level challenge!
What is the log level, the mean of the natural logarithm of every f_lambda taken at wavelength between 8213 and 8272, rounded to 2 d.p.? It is 2.88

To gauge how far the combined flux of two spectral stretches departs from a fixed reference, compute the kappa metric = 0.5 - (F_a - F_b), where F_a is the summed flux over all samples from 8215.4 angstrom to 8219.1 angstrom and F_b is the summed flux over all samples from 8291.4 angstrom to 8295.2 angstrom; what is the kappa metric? -4.3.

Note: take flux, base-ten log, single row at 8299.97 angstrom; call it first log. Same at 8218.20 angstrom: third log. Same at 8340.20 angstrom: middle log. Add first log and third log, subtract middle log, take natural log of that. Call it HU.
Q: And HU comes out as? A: 0.32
